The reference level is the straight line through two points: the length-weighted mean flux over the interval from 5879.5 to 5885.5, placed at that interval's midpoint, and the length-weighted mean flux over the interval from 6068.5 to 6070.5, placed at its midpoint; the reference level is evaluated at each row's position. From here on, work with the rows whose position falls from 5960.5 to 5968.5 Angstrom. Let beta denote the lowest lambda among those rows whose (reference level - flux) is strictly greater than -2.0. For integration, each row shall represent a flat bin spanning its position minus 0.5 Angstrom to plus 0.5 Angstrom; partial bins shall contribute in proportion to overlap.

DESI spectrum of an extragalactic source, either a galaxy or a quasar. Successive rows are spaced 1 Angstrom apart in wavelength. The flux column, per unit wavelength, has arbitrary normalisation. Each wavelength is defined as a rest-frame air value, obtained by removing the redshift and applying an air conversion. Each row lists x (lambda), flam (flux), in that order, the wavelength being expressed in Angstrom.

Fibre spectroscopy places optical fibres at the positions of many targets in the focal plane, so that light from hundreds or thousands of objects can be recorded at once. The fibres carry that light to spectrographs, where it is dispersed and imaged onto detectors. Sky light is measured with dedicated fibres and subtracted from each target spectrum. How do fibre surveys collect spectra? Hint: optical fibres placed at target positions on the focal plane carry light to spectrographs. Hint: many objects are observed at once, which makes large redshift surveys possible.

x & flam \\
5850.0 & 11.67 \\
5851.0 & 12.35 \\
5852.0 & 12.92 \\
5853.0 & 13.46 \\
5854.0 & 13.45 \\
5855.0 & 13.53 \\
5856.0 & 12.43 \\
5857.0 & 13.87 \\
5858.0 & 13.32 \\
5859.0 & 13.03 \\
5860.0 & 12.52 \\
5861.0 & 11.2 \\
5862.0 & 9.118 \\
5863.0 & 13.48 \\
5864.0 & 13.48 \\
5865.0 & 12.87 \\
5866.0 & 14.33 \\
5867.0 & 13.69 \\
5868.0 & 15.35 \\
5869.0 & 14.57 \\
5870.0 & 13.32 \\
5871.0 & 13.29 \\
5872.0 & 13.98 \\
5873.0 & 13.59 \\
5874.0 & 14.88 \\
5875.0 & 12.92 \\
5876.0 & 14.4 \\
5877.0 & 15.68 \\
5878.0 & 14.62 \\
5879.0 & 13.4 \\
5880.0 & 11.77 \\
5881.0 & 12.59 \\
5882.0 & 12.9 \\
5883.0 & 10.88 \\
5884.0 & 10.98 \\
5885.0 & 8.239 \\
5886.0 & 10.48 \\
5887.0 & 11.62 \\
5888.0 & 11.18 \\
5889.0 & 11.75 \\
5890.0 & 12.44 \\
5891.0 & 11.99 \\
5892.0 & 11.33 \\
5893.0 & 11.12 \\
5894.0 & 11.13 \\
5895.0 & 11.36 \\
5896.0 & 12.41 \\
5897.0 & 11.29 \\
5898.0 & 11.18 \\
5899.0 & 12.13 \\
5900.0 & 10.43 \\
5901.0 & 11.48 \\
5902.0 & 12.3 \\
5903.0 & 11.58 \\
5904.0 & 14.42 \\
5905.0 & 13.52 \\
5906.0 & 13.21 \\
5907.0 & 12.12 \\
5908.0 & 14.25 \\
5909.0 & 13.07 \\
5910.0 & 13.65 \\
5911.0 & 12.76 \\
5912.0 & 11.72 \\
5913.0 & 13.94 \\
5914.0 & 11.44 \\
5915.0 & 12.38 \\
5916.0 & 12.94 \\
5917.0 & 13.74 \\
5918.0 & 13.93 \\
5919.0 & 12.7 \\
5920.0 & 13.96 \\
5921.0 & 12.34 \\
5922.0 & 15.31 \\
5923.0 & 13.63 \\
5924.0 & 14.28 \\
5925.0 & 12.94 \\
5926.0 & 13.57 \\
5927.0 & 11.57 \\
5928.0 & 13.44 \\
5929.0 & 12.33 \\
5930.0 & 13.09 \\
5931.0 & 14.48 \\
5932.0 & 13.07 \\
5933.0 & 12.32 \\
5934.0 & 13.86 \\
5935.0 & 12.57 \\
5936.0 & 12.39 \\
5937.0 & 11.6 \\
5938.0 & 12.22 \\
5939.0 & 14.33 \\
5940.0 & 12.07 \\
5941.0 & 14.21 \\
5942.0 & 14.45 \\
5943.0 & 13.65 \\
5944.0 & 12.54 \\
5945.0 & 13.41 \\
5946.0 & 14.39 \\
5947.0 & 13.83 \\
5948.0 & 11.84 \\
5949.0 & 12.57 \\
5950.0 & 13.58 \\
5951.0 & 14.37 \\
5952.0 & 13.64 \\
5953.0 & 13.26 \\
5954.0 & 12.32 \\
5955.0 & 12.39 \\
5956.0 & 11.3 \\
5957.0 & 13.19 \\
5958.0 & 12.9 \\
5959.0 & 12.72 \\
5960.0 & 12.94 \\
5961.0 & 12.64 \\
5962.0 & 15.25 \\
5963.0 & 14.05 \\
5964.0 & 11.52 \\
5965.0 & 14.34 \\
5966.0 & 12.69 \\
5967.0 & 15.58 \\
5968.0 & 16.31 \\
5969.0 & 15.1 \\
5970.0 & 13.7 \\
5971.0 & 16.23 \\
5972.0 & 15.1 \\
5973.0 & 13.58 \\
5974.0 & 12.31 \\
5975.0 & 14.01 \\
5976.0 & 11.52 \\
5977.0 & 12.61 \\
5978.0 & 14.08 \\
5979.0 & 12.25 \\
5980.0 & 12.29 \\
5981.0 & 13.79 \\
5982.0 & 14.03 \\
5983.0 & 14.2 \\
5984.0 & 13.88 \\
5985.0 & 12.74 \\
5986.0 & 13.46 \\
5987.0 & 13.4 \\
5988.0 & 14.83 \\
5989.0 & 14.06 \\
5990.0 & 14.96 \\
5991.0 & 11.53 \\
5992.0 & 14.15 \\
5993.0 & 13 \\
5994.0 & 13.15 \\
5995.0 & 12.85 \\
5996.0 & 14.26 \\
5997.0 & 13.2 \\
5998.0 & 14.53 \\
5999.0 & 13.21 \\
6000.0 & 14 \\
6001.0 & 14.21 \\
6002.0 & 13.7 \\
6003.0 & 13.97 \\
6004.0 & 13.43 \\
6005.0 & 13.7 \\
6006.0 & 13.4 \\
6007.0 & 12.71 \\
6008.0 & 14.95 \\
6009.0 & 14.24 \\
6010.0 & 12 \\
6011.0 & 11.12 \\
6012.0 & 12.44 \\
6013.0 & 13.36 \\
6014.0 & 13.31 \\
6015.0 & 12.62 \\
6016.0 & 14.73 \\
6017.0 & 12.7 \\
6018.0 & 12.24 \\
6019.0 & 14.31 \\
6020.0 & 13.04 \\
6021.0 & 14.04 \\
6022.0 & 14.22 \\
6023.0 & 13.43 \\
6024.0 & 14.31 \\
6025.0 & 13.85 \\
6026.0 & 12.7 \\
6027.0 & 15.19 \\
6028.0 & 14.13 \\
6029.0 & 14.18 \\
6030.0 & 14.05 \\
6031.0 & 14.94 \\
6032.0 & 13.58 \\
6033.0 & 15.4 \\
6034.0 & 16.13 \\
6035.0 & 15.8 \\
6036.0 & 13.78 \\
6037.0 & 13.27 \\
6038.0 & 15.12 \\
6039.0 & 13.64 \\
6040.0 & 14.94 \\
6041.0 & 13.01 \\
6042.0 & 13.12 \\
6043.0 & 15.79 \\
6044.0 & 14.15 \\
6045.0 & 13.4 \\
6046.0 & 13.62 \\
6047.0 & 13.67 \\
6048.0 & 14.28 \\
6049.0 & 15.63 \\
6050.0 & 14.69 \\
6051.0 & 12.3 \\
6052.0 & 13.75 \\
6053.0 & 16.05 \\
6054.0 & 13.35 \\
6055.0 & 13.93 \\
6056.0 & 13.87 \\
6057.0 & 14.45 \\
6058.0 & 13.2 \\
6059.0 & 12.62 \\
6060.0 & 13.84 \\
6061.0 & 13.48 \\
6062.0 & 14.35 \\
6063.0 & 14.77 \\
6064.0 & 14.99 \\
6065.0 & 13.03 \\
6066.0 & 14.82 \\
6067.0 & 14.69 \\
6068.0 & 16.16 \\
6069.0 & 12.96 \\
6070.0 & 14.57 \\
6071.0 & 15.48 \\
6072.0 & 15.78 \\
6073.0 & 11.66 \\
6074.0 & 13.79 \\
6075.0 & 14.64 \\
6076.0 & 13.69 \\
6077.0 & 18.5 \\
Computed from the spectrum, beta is 5961.0 Angstrom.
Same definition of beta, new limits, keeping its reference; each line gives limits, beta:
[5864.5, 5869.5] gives 5865.0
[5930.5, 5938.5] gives 5932.0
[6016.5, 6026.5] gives 6017.0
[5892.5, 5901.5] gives 5893.0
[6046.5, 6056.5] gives 6047.0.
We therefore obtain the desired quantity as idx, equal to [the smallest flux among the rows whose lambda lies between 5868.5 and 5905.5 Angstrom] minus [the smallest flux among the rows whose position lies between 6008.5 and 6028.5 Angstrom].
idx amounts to -2.9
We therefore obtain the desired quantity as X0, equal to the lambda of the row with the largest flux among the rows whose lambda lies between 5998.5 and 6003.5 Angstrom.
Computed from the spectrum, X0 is 6001.0 Angstrom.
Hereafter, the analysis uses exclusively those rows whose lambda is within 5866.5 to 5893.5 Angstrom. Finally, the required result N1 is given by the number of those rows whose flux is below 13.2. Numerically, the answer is 15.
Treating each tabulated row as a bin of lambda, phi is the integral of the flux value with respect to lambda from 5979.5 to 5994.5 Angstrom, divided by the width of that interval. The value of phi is 13.6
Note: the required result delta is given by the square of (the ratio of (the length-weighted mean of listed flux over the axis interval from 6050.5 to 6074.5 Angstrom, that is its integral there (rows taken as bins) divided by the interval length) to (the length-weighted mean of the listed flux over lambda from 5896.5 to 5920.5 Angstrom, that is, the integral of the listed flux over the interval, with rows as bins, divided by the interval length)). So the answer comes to 1.23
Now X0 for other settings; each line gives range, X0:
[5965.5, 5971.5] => 5968.0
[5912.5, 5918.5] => 5913.0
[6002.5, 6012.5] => 6008.0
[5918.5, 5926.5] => 5922.0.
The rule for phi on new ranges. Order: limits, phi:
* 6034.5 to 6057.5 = 14.2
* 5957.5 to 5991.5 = 13.7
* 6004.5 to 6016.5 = 13.2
